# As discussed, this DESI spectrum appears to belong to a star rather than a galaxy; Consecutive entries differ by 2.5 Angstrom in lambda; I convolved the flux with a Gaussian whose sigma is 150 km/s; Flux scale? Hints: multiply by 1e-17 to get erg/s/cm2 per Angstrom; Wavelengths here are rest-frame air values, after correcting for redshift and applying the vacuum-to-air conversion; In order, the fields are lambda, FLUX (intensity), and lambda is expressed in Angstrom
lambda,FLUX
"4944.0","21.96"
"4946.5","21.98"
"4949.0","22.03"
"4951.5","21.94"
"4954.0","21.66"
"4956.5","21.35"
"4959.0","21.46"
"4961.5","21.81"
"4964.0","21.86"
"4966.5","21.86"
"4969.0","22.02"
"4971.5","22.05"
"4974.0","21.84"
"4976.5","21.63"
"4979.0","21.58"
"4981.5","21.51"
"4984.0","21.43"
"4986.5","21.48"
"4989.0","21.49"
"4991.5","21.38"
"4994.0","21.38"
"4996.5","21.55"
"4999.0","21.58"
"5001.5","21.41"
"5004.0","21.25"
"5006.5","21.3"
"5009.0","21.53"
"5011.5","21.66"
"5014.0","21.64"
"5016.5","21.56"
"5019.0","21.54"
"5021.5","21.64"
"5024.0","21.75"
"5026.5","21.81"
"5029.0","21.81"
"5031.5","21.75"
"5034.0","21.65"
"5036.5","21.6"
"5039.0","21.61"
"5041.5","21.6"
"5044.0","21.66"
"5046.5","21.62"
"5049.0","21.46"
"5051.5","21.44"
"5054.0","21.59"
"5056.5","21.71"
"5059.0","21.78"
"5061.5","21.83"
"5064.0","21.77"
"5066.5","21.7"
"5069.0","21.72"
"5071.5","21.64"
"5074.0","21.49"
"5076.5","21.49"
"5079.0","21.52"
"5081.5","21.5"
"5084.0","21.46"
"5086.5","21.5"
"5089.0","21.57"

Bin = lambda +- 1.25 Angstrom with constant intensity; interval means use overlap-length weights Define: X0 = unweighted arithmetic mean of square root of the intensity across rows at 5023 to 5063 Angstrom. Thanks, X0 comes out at 4.655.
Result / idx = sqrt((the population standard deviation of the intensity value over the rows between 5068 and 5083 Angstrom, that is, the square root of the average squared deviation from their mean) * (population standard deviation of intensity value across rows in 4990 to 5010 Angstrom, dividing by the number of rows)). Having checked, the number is 0.100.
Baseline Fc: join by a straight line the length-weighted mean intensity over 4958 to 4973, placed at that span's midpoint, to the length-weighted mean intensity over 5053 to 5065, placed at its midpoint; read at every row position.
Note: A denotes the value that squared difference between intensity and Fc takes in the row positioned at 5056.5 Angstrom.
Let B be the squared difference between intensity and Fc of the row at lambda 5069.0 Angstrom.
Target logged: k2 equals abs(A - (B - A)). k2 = 0.00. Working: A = 0.001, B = 0.0000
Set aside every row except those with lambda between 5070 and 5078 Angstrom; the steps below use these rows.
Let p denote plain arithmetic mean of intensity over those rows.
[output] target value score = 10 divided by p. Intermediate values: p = 21.5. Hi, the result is 0.464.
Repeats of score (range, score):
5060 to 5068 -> 0.459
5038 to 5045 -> 0.462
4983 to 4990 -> 0.466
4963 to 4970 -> 0.456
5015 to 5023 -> 0.463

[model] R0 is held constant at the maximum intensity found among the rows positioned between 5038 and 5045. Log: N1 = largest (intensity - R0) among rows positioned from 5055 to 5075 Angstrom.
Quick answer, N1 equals 0.17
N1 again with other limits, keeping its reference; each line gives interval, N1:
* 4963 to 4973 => 0.39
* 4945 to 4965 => 0.37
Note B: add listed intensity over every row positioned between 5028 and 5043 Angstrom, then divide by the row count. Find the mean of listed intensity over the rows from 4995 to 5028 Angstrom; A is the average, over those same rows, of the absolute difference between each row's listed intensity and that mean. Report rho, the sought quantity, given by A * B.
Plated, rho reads 2.51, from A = 0.116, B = 21.7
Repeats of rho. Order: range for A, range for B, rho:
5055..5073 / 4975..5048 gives 1.07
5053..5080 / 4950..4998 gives 2.21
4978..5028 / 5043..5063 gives 2.34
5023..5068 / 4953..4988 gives 2.02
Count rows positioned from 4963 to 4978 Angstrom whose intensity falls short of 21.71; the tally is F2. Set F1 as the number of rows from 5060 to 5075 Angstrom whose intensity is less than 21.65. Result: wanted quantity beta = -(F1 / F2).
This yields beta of -2.00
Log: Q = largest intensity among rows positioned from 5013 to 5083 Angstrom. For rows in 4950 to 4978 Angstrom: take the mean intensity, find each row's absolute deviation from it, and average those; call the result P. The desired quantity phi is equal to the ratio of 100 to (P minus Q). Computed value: -4.62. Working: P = 0.18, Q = 21.83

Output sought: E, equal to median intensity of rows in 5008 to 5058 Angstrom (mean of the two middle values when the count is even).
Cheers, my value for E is 21.6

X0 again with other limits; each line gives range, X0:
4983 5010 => 4.630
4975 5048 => 4.644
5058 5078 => 4.656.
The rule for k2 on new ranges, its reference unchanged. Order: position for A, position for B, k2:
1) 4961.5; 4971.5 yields 0.04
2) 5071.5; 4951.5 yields 0.01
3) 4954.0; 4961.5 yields 0.08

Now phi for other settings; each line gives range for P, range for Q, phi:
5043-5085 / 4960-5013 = -4.56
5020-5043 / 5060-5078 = -4.60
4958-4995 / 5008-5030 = -4.63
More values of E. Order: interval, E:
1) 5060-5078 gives 21.7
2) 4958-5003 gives 21.6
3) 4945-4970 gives 21.9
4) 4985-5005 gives 21.4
